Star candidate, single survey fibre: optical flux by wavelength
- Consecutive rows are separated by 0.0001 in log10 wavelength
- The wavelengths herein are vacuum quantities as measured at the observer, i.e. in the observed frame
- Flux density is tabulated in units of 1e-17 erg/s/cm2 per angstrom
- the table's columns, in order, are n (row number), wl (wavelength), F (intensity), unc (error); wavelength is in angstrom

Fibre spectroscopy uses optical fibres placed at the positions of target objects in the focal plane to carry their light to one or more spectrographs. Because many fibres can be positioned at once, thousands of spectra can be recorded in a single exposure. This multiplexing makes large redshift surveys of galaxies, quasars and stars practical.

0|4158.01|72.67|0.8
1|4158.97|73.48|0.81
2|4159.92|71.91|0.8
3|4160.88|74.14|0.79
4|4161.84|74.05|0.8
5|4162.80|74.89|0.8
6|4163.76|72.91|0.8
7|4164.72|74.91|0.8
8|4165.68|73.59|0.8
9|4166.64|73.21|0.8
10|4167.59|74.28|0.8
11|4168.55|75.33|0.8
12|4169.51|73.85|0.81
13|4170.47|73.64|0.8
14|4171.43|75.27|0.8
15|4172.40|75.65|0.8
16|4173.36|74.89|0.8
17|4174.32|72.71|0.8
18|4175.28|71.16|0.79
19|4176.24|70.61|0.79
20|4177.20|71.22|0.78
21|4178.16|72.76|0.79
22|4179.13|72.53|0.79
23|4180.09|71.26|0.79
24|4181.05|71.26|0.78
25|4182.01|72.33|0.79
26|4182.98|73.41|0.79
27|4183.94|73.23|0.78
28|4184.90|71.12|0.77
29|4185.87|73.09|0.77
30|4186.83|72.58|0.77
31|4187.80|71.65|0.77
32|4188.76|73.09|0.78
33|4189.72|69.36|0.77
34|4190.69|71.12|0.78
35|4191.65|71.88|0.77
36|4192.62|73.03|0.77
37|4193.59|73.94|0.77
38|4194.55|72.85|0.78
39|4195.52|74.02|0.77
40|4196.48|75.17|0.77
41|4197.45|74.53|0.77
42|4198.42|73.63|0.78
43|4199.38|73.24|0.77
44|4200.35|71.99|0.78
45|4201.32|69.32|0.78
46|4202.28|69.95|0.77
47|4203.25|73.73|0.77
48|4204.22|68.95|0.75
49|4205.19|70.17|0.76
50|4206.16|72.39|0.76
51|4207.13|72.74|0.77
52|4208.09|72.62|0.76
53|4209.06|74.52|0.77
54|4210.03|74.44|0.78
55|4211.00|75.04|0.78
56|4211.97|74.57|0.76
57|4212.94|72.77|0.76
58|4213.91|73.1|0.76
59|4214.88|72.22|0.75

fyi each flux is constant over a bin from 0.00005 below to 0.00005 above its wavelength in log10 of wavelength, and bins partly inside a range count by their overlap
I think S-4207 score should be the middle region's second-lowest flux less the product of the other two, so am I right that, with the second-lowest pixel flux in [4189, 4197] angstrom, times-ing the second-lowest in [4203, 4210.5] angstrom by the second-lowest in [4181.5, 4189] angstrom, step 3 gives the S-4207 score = -4957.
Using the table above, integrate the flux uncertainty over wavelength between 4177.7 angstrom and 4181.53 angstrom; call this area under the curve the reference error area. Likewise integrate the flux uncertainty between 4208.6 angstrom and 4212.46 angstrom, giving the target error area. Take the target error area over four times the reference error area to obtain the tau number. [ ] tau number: 0.247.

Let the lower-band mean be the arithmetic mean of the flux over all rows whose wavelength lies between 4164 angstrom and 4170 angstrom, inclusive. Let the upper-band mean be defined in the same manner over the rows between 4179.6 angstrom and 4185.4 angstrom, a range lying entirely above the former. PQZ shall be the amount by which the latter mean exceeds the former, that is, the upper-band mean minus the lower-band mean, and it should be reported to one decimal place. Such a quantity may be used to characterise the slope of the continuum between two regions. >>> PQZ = -2.1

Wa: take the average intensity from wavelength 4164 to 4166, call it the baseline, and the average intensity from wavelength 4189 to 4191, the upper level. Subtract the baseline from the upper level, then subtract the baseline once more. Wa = -78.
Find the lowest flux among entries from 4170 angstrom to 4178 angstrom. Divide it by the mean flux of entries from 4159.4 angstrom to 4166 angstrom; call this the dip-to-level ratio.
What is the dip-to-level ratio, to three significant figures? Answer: 0.957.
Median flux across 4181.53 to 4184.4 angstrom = 73.2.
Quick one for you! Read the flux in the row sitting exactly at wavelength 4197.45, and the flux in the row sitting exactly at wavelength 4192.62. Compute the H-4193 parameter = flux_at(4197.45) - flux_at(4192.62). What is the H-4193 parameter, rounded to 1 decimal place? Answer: 1.5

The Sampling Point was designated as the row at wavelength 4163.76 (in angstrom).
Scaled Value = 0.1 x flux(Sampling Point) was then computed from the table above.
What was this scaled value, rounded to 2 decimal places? 7.29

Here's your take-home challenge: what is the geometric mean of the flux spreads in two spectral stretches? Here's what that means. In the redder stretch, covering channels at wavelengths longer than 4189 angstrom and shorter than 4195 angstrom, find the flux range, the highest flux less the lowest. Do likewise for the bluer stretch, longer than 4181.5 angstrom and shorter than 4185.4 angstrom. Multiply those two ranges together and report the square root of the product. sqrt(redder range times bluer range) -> 3.2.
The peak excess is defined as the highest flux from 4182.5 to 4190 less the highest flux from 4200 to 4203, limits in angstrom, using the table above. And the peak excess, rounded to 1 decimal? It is 1.4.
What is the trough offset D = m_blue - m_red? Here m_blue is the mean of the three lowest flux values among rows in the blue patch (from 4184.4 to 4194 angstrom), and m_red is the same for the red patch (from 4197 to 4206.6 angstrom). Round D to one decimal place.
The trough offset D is 1.1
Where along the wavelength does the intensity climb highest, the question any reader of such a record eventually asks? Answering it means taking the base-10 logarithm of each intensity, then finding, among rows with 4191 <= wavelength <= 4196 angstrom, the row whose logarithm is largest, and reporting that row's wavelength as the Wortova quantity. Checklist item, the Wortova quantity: 4195.52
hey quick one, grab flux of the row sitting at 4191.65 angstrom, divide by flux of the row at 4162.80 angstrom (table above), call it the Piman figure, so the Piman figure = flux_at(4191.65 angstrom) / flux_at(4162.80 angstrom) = 0.960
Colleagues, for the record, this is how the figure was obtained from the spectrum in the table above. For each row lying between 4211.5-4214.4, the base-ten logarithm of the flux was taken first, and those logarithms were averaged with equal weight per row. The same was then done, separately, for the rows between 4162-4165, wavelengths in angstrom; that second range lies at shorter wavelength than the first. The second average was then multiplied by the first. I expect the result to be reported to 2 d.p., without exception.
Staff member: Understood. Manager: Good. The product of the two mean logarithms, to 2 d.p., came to 3.49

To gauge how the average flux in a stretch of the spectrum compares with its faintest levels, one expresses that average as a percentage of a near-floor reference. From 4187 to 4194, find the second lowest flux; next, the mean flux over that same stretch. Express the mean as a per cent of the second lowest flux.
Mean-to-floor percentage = 101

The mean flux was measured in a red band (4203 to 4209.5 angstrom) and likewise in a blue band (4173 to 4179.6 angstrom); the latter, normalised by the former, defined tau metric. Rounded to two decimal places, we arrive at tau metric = 1.00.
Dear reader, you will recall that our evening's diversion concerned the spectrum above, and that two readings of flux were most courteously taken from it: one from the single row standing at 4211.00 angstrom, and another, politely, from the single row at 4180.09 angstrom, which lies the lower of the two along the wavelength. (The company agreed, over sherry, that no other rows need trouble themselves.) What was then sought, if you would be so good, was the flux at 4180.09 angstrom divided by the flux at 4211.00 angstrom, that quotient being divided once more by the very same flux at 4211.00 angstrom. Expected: 0.0127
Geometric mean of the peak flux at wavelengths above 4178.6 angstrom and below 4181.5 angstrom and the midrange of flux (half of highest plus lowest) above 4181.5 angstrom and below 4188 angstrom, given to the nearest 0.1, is 72.4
